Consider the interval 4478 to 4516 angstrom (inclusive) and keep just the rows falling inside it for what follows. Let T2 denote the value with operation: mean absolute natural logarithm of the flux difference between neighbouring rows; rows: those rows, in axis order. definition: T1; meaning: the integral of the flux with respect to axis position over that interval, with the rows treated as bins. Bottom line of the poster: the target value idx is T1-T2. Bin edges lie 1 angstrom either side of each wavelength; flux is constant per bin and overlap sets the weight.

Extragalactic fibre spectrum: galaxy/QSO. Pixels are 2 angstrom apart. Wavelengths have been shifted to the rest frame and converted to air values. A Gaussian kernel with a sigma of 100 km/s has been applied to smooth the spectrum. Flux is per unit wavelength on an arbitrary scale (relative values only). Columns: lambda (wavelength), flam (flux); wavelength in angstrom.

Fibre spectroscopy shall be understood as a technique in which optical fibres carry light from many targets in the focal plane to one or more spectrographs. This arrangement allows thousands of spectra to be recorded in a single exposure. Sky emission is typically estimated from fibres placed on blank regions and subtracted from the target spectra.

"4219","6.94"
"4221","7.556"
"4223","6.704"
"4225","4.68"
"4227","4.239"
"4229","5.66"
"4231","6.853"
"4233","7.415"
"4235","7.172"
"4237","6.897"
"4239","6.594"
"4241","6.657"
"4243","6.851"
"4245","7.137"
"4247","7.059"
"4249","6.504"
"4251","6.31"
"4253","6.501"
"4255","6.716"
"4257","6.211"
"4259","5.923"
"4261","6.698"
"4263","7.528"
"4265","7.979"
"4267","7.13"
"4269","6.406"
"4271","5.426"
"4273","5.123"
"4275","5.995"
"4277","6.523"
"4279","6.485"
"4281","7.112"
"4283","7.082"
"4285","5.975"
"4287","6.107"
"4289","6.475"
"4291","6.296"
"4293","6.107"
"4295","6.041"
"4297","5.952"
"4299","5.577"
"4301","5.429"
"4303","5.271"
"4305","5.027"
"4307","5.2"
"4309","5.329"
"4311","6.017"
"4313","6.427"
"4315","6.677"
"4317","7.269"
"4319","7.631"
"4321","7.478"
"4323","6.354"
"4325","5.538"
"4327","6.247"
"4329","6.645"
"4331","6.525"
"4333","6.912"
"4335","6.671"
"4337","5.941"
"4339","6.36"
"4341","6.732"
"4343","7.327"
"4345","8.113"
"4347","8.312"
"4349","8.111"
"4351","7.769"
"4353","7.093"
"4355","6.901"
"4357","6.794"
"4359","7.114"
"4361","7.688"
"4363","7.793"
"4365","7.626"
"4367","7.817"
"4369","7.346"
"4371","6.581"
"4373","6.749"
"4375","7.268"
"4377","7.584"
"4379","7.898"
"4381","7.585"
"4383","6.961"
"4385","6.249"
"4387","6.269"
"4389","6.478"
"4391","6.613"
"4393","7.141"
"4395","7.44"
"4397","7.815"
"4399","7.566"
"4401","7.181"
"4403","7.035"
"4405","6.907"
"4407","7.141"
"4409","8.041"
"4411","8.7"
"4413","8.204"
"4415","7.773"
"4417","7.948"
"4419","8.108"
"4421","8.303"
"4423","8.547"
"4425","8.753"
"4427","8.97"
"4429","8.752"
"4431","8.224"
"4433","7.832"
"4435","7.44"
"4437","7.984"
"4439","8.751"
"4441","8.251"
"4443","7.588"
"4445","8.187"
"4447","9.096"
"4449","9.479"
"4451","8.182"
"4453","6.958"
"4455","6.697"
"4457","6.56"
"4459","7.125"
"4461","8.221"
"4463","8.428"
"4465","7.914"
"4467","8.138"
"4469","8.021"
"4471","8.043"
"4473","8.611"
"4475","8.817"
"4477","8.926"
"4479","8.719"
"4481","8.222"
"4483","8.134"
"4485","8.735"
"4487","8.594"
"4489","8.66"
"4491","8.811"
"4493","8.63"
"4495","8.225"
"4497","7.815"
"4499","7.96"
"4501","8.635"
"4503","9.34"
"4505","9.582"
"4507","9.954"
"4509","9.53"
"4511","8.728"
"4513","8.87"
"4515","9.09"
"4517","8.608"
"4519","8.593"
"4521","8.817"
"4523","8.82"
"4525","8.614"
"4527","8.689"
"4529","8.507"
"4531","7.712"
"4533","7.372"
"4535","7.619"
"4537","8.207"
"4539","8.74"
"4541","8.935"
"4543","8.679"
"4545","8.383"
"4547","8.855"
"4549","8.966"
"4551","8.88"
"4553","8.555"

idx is 332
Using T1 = 332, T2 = 0.040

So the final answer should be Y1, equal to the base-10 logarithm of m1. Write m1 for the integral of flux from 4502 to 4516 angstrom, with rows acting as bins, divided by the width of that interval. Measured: 0.97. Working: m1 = 9.3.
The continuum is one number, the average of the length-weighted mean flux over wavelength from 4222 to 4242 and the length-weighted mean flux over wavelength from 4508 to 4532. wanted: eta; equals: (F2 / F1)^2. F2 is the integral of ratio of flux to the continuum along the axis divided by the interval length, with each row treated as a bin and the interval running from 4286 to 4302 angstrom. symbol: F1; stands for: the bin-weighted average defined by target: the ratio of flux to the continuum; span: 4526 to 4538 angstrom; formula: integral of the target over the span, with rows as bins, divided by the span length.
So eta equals 0.56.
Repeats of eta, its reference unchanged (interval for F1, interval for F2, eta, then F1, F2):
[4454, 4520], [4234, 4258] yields 0.63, 1.13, 0.90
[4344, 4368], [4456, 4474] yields 1.08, 1.01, 1.05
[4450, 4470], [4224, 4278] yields 0.72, 1.02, 0.86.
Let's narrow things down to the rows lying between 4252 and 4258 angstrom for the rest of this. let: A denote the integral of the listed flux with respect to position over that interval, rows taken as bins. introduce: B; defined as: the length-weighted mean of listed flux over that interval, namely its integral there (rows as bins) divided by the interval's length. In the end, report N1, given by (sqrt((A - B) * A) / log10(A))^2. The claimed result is 498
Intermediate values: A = 38.9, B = 6.5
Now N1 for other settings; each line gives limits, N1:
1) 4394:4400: 630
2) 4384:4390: 482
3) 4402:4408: 561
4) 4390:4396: 565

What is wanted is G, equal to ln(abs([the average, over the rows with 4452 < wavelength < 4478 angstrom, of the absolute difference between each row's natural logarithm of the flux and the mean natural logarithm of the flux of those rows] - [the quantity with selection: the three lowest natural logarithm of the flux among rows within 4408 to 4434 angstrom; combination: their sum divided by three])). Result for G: 0.68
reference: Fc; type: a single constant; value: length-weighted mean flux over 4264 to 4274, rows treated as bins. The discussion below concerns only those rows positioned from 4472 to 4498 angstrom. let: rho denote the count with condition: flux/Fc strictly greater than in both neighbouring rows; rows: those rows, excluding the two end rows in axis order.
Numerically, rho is 3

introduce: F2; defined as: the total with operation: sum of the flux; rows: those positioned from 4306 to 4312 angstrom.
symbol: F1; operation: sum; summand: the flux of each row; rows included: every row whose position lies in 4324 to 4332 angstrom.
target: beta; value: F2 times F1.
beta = 413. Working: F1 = 25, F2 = 17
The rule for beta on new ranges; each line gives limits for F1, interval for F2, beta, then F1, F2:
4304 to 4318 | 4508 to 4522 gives 2611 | 42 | 62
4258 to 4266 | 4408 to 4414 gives 702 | 28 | 25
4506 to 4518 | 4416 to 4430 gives 3253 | 55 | 59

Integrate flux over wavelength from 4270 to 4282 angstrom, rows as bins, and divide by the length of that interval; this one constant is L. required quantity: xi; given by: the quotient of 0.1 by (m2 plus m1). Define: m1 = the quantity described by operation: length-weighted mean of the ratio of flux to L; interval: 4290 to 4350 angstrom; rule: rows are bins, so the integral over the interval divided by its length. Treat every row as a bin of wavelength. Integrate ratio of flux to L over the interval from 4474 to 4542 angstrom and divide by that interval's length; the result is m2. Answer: 0.0405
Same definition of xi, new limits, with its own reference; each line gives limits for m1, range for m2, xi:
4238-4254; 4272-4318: 0.0479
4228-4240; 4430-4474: 0.0414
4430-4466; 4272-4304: 0.0435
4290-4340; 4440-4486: 0.0426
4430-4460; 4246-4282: 0.0424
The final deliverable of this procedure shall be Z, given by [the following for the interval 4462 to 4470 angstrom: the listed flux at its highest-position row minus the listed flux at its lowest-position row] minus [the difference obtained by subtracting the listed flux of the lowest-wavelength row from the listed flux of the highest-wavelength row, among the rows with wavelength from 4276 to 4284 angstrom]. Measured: -0.97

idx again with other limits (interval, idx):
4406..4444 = 311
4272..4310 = 226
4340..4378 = 281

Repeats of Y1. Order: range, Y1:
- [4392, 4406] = 0.86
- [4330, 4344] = 0.82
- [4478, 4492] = 0.93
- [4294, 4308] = 0.74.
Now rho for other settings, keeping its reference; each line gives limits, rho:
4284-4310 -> 1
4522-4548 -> 2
